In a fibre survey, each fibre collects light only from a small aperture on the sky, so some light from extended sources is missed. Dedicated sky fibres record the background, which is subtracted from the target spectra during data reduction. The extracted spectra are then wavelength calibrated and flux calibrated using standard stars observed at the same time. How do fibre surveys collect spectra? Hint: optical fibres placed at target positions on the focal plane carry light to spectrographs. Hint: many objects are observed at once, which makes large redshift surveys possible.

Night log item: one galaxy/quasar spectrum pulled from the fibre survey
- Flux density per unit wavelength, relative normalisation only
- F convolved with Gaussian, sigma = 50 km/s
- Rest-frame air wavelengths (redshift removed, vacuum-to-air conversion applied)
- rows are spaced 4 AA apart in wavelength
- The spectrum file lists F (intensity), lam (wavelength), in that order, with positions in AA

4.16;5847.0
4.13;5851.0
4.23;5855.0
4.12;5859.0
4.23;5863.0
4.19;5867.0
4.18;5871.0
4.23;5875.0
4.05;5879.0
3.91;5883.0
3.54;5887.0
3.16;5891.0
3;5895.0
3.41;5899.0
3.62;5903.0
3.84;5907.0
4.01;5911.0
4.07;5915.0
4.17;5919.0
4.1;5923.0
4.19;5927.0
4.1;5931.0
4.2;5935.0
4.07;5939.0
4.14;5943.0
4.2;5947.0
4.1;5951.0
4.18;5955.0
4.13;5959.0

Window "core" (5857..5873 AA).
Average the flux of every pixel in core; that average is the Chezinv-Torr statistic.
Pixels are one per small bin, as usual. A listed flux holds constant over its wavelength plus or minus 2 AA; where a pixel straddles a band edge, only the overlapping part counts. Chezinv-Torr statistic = 4.18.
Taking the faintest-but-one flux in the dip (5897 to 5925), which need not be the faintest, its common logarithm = 0.56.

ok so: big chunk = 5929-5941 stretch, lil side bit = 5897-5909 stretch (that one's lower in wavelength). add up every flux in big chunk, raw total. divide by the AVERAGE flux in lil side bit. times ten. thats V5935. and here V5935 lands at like 34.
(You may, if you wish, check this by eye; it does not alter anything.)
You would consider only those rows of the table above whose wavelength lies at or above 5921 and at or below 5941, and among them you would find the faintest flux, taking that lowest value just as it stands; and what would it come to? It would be 4.07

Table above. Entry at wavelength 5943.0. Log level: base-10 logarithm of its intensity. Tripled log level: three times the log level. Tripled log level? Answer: 1.85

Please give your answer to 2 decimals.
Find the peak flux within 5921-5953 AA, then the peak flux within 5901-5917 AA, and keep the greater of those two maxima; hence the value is 4.20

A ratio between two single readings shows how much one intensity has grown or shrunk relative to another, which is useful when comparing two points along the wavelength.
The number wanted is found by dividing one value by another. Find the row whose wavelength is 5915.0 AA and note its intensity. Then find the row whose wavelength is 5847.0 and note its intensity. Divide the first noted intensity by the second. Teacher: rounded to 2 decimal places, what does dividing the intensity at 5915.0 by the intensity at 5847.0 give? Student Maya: 0.98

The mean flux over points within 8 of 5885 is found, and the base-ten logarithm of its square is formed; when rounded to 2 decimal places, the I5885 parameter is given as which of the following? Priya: 1.13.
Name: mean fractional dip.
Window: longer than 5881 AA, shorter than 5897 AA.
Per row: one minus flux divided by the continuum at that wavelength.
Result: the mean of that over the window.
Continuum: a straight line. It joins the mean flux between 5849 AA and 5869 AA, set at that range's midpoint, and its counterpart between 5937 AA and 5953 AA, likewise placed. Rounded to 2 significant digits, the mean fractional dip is 0.18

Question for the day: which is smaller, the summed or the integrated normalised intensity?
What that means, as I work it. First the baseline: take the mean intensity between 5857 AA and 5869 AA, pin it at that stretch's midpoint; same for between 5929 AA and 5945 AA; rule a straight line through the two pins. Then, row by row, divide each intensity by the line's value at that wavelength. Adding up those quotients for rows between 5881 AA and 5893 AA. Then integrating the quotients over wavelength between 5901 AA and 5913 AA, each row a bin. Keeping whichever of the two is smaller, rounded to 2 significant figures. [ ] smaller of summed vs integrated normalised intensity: 2.5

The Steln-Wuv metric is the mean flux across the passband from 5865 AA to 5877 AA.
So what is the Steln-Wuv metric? 4.20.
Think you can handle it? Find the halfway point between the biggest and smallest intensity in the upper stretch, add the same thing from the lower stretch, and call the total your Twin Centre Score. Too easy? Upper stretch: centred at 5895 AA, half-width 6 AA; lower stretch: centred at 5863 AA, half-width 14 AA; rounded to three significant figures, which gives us 7.38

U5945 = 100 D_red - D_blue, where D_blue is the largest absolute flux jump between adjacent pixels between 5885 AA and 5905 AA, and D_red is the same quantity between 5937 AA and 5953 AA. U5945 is 10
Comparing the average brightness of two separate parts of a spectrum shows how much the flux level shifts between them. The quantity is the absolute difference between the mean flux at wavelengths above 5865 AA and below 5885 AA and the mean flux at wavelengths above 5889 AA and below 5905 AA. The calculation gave 0.81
